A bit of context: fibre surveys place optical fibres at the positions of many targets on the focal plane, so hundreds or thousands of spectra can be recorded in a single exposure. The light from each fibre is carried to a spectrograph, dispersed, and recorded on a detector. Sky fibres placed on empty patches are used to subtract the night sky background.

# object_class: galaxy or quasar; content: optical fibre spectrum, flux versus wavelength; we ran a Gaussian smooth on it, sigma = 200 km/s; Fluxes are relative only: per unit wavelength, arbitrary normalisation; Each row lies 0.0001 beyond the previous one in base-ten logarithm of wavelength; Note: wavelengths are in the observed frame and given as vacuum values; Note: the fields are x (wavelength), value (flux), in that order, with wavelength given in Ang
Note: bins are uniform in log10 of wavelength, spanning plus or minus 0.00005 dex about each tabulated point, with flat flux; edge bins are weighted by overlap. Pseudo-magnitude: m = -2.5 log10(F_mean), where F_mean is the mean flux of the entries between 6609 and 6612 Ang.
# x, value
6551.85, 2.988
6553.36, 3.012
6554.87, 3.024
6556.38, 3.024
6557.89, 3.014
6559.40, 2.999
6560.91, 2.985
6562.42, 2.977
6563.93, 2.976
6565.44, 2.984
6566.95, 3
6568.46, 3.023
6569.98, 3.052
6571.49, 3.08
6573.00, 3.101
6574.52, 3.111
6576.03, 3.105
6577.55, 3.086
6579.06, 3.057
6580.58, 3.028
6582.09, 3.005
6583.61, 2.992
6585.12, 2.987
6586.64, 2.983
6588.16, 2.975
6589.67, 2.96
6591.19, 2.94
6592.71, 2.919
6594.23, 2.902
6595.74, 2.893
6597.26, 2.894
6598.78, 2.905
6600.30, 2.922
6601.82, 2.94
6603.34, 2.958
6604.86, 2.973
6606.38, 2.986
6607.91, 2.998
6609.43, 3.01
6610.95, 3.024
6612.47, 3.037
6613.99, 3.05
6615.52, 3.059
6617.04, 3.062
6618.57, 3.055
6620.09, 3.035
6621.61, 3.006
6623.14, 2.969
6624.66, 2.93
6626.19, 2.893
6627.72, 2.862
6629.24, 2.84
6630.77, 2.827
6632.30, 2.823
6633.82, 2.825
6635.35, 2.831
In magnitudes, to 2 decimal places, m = -1.20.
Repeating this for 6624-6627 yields -1.16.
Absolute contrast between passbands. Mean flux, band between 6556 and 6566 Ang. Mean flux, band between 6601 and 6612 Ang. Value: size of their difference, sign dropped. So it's 0.01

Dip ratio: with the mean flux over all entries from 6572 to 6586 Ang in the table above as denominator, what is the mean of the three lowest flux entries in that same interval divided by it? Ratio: 0.981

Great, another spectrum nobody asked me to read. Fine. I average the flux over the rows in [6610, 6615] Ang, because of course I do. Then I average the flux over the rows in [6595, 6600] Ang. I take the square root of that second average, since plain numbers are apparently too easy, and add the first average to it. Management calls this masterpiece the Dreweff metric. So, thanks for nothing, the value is 4.74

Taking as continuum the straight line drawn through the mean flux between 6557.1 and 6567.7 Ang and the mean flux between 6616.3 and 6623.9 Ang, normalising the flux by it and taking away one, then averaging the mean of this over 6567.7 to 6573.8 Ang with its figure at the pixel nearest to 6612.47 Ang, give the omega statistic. 0.01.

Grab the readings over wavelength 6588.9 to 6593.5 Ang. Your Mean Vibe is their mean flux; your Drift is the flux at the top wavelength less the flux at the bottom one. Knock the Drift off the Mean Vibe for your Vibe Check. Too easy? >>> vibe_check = 2.98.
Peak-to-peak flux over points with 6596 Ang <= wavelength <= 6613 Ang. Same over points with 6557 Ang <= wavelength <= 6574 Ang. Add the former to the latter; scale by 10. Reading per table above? 2.7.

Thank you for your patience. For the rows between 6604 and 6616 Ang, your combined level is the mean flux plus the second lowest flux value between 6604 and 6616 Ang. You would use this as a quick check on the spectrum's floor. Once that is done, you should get 6.00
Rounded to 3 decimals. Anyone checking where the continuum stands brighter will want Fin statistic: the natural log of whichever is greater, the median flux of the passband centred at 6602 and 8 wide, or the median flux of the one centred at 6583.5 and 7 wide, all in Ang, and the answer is 1.096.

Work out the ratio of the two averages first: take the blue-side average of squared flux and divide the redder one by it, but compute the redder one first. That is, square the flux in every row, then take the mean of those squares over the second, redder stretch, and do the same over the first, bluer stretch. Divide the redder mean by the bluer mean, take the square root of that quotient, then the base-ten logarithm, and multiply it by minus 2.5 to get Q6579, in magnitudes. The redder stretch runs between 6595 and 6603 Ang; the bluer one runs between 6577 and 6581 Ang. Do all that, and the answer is 0.053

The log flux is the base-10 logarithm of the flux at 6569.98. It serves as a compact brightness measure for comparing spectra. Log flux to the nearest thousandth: 0.485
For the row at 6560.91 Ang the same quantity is 0.475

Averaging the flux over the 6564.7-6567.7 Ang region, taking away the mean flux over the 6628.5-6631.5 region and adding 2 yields 2.16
